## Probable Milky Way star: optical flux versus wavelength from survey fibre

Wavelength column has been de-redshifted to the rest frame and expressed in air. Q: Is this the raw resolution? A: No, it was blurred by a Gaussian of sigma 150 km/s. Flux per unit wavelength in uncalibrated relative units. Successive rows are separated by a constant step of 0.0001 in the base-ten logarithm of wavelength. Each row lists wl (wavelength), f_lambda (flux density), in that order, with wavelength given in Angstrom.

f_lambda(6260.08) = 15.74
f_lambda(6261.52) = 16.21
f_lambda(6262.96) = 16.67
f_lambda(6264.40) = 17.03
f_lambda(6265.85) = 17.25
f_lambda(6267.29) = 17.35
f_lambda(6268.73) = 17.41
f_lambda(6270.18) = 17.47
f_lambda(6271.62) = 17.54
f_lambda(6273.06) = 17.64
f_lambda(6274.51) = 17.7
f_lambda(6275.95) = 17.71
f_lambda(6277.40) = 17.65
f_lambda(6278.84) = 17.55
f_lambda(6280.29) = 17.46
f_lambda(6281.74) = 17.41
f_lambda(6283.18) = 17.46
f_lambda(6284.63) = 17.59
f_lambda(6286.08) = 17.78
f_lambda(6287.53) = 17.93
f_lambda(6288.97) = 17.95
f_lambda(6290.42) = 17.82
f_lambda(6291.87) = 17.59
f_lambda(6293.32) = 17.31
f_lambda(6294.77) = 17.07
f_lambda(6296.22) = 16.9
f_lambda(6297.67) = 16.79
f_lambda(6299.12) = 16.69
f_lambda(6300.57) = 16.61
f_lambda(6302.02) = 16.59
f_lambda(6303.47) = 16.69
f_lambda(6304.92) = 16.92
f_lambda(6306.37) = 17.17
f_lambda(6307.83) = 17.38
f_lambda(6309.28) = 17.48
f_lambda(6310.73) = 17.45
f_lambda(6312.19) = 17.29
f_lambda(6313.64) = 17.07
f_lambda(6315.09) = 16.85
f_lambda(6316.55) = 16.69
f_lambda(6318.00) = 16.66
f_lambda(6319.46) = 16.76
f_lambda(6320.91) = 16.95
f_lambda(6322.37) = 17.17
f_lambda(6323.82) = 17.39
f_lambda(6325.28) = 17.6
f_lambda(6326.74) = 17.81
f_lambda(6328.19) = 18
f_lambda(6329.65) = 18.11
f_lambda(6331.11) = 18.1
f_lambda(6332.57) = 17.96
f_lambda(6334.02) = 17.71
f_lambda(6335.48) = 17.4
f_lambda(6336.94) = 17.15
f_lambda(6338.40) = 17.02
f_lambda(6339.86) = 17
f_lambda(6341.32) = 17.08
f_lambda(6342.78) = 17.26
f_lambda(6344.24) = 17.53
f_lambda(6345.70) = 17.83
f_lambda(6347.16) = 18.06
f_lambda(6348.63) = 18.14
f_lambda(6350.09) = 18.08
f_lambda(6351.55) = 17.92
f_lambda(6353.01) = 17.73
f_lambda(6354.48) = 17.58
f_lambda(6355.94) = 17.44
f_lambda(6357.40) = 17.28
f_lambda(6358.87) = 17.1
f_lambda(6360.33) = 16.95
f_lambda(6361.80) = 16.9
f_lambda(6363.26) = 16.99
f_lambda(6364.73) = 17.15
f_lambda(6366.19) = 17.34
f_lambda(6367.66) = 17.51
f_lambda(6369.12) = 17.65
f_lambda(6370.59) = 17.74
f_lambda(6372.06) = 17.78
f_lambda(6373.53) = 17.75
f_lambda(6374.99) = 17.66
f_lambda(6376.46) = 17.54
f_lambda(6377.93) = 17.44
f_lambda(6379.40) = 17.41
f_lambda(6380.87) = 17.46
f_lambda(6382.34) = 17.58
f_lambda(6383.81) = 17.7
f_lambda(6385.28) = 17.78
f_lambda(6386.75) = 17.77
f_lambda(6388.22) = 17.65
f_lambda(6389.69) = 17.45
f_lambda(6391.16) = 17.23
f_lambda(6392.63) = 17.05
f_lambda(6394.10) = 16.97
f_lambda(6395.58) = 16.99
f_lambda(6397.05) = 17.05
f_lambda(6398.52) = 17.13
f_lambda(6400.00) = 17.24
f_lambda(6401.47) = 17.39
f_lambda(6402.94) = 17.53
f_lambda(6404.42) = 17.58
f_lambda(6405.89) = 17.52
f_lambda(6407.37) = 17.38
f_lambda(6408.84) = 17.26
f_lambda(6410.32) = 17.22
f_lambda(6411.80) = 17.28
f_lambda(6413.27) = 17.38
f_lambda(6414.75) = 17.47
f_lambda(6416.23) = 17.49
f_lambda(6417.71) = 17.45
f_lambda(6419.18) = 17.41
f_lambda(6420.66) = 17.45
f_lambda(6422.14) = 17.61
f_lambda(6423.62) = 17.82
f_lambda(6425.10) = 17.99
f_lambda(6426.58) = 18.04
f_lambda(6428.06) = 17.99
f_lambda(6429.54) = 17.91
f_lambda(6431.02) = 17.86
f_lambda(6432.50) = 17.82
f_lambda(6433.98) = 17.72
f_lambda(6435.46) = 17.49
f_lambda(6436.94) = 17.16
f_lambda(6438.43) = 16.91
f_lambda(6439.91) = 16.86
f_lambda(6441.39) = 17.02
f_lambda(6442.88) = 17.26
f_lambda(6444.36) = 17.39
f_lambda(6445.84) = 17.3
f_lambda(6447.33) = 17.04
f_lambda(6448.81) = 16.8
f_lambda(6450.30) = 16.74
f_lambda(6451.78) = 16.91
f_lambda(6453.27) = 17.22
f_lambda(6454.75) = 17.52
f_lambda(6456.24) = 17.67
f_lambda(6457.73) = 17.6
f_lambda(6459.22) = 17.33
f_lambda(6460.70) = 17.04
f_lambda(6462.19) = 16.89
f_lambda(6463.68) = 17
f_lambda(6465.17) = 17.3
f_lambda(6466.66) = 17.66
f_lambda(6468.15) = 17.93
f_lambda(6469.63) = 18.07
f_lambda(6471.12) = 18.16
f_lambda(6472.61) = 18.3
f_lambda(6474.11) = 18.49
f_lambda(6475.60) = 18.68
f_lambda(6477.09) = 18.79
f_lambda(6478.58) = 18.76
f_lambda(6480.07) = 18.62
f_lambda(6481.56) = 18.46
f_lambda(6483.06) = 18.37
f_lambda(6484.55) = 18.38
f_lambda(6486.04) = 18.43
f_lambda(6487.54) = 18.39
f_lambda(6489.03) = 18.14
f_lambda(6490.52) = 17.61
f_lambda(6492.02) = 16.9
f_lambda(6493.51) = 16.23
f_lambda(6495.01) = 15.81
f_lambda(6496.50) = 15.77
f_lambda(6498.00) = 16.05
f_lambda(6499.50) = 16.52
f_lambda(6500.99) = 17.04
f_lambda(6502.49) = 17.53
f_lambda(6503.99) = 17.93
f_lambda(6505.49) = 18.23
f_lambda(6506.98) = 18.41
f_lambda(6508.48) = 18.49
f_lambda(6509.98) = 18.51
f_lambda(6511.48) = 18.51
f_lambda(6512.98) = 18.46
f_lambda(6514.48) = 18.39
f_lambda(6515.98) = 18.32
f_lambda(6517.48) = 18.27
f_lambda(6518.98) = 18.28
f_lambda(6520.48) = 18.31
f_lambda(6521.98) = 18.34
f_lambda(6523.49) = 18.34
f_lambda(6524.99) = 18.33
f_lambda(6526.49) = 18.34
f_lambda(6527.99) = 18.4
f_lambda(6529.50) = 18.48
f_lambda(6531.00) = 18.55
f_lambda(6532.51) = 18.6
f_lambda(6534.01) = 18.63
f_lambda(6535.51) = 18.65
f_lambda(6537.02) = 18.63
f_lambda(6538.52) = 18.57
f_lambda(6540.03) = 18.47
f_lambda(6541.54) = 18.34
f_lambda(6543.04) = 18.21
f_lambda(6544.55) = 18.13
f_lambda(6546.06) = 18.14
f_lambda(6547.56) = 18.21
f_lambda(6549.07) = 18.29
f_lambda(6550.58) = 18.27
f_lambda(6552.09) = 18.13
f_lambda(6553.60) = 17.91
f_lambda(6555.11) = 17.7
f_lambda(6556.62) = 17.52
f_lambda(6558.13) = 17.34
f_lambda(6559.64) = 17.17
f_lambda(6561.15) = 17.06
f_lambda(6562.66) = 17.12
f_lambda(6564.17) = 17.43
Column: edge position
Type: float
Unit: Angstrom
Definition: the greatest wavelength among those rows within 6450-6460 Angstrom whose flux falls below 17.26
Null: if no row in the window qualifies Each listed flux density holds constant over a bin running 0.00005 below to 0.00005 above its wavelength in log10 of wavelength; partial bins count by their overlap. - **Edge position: 6453.27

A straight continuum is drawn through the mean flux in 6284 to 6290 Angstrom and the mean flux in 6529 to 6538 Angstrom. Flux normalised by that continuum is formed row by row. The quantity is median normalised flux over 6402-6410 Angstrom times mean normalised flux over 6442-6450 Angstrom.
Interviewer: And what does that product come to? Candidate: 0.90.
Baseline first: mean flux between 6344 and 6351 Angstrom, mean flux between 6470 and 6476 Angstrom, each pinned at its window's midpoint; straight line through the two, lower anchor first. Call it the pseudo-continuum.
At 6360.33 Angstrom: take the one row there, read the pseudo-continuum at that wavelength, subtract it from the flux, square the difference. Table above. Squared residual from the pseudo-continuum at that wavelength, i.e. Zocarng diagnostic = 1.1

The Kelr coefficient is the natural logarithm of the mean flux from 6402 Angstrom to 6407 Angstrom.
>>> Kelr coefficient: 2.86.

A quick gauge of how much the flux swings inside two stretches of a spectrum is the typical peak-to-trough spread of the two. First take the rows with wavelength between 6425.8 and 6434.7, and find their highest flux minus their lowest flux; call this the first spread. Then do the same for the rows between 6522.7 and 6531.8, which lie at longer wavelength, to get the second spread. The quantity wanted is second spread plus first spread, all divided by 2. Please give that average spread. 0.27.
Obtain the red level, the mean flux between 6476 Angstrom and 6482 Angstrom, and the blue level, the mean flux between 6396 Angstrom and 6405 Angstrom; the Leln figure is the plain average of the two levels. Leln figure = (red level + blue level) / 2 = 18.0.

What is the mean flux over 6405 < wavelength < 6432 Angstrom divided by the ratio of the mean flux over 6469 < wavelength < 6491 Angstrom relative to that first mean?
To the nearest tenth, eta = 16.8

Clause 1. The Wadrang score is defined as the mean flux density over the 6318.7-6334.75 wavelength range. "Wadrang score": 17.6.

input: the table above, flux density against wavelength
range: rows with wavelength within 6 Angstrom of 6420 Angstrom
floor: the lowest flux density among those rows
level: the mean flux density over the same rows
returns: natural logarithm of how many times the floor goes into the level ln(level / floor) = 0.010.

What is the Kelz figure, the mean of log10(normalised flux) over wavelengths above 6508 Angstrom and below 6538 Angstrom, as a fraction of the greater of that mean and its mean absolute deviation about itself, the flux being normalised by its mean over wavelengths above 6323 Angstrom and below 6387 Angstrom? 1.0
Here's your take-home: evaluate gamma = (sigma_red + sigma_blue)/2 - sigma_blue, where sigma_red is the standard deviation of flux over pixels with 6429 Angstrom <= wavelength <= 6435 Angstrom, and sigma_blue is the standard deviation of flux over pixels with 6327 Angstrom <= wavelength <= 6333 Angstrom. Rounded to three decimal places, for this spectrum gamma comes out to 0.003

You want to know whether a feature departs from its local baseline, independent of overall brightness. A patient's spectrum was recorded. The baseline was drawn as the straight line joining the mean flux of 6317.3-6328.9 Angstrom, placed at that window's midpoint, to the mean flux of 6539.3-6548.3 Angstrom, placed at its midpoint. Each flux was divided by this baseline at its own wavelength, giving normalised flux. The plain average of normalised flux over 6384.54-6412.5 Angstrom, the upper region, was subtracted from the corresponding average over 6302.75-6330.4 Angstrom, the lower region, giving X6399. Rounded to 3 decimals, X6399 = 0.014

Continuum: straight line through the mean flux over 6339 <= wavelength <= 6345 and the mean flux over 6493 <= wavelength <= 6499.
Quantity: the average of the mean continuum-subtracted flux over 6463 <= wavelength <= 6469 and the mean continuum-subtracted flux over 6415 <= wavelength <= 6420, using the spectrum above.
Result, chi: 1.1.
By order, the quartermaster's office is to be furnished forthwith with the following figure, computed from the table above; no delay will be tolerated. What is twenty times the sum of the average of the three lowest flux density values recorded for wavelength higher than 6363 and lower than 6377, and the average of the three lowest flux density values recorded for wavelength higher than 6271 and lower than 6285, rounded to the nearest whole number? 692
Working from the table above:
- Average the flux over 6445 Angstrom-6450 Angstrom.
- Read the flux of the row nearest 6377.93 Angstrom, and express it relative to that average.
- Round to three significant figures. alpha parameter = 1.02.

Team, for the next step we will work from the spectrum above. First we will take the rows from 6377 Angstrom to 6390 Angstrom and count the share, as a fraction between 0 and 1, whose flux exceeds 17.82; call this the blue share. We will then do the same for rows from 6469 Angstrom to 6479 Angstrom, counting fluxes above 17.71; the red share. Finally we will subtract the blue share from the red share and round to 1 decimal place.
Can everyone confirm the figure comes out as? 1.0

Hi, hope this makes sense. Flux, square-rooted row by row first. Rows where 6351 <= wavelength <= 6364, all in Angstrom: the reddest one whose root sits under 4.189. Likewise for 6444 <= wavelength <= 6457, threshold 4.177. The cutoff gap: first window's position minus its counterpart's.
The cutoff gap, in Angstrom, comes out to -90.0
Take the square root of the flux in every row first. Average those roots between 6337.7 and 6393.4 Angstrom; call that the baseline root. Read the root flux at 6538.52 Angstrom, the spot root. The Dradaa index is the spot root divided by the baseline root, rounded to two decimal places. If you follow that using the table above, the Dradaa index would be 1.03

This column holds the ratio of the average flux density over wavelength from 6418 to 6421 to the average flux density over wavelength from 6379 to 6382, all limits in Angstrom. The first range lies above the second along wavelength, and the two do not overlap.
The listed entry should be 1.00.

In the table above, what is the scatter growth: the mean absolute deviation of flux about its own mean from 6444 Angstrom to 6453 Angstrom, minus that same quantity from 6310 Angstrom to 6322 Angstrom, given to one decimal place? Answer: 0.0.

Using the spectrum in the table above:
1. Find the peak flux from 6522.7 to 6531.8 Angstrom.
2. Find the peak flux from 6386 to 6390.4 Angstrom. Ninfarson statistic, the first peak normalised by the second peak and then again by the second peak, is 0.0587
